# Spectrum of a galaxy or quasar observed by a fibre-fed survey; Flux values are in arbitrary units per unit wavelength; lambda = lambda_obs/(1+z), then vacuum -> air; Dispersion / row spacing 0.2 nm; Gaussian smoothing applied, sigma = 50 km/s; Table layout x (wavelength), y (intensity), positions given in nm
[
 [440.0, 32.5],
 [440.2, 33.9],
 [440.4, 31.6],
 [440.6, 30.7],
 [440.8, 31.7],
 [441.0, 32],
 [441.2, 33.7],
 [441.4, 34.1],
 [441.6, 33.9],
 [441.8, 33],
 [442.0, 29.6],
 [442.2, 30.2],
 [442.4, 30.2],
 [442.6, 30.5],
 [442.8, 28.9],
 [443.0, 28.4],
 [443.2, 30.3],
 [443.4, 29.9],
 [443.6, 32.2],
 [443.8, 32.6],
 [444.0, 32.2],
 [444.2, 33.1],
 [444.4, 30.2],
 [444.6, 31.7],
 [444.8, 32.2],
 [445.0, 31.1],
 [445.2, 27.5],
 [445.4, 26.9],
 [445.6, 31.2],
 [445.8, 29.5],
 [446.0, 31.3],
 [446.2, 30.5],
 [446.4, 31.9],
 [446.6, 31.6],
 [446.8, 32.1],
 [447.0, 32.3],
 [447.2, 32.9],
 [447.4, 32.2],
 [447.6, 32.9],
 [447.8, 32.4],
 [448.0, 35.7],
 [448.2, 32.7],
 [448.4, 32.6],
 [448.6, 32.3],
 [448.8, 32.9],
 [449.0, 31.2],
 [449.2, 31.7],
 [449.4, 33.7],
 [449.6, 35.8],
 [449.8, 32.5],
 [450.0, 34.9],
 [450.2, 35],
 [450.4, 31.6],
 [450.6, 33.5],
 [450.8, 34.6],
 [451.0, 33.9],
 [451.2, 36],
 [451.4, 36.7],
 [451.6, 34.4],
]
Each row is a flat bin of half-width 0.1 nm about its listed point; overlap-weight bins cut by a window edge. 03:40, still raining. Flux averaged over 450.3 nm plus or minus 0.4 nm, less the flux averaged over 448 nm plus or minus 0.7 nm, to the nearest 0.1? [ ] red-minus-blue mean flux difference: 0.8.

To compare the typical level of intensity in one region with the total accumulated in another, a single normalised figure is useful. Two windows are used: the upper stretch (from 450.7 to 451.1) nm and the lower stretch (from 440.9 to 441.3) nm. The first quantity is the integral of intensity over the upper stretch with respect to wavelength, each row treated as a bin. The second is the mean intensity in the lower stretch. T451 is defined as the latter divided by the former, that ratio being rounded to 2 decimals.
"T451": 2.40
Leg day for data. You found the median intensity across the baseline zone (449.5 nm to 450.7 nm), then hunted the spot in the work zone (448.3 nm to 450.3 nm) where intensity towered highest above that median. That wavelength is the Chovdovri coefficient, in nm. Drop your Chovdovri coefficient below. 449.6 nm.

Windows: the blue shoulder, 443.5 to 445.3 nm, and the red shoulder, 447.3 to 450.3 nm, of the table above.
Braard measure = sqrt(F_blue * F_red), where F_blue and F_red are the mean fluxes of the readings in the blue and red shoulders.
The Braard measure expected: 32.3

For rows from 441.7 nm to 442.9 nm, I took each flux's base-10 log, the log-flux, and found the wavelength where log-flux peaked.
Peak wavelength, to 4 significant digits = 441.8 nm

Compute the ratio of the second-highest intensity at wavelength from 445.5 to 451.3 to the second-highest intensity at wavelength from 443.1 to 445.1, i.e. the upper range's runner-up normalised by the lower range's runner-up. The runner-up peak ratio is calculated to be 1.10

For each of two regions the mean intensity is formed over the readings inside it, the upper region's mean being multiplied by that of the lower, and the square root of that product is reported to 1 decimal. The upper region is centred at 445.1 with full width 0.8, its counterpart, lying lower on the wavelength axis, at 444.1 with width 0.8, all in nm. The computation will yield 30.7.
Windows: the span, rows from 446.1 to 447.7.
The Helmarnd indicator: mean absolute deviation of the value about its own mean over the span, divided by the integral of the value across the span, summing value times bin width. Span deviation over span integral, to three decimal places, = 0.010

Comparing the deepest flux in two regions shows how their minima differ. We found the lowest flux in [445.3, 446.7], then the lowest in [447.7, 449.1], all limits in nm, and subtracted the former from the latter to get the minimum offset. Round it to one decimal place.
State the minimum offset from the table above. 4.3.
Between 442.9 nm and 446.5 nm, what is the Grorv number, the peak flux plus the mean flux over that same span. 63.8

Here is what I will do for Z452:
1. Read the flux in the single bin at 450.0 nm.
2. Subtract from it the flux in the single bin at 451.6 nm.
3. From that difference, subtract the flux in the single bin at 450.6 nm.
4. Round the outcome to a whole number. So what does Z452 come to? -33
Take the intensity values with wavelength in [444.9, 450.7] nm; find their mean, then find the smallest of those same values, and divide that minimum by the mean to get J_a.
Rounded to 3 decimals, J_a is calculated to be 0.837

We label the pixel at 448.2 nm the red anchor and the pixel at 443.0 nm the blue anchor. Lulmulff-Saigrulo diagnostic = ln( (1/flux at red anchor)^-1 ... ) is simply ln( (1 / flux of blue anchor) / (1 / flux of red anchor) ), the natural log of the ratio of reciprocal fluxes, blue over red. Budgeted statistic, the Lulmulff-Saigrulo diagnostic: 0.14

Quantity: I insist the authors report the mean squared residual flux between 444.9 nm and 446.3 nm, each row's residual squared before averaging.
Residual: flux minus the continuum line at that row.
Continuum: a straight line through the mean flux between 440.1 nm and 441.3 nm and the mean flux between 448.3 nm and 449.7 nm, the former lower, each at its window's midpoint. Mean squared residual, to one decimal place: 11.4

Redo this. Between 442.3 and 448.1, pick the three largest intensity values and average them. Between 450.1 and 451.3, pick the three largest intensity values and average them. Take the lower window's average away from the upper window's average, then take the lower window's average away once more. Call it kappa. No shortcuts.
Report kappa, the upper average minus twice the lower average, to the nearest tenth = -32.6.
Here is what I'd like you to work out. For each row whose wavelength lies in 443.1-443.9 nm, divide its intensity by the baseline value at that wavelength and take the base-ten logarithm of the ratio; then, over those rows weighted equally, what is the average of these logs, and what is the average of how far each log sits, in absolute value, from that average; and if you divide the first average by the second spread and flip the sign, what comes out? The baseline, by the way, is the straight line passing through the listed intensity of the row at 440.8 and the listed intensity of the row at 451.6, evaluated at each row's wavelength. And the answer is 1.0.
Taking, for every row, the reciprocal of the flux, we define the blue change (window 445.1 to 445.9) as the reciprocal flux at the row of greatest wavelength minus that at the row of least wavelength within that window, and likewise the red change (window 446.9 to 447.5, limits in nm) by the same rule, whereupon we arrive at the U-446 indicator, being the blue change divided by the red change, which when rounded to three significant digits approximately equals -25.6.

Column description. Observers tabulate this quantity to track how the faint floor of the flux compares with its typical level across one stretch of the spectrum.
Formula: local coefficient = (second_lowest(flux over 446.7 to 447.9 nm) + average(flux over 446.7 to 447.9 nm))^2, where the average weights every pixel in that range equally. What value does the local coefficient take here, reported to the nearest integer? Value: 4182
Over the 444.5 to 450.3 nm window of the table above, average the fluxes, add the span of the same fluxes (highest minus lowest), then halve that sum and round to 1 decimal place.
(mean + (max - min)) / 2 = 20.5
